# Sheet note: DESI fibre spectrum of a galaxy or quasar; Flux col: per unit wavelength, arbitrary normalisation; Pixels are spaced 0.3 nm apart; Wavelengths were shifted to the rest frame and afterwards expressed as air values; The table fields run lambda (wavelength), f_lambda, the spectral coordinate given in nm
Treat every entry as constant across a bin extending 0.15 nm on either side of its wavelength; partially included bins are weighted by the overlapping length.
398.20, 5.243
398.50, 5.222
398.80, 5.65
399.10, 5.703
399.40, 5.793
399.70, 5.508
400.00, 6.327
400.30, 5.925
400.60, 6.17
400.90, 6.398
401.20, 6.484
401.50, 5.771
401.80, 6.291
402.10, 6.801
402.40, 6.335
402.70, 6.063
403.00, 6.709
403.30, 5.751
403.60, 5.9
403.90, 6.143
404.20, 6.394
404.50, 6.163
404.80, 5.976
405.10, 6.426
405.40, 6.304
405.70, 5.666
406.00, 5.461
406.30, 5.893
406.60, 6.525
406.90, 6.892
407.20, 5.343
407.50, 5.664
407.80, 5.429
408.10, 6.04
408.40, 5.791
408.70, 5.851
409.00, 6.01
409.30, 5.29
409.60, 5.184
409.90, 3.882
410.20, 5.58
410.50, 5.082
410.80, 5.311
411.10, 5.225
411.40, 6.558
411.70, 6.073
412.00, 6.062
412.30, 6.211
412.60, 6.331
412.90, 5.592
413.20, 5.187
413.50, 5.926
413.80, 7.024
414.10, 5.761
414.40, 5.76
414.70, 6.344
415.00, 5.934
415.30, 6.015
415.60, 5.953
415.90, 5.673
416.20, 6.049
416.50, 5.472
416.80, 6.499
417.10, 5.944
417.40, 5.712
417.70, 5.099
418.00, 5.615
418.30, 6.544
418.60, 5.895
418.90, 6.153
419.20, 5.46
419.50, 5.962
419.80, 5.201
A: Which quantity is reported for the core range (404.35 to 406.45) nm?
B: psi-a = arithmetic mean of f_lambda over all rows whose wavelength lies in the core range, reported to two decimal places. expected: 5.98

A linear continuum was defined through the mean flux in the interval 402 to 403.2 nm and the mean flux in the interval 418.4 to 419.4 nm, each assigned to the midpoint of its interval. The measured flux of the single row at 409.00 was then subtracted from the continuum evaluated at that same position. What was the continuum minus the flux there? 0.21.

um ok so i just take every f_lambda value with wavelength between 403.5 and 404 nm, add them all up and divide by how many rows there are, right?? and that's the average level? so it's 6.02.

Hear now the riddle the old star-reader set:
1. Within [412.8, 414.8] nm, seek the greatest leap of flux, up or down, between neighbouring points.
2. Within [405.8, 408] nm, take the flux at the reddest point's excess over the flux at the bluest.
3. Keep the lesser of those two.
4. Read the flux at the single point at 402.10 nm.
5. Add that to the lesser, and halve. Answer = 3.4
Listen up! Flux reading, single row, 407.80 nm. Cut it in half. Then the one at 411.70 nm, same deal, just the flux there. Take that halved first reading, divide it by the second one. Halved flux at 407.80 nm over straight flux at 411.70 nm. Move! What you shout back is 0.45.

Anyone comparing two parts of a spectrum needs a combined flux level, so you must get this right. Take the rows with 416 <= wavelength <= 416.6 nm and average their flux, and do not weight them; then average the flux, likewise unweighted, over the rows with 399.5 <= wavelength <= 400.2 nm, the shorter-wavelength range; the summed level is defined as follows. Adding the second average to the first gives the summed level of 11.7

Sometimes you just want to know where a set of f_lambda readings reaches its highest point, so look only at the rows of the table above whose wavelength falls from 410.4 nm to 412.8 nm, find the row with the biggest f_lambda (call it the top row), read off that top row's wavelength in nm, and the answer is 411.40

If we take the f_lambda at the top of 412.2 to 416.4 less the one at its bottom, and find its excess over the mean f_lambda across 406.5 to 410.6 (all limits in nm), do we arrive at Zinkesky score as -5.8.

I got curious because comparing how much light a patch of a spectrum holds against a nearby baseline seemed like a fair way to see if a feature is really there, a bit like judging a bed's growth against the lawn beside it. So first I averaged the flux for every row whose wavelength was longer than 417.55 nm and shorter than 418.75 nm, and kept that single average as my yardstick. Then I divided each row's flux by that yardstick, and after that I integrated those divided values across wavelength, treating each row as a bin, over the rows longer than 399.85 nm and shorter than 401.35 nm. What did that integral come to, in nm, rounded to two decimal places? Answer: 1.62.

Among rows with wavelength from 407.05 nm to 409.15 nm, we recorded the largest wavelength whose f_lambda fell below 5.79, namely 407.80 nm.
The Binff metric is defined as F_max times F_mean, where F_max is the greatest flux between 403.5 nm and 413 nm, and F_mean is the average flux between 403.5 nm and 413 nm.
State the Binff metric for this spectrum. 40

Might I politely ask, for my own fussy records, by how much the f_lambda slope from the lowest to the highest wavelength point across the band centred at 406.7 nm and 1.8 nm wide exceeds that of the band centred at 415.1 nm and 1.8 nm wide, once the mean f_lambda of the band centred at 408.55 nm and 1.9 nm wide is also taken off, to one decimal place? -5.5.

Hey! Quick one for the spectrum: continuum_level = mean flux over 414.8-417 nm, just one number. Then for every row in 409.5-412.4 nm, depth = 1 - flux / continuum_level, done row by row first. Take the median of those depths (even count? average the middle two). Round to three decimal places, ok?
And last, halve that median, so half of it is 0.042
